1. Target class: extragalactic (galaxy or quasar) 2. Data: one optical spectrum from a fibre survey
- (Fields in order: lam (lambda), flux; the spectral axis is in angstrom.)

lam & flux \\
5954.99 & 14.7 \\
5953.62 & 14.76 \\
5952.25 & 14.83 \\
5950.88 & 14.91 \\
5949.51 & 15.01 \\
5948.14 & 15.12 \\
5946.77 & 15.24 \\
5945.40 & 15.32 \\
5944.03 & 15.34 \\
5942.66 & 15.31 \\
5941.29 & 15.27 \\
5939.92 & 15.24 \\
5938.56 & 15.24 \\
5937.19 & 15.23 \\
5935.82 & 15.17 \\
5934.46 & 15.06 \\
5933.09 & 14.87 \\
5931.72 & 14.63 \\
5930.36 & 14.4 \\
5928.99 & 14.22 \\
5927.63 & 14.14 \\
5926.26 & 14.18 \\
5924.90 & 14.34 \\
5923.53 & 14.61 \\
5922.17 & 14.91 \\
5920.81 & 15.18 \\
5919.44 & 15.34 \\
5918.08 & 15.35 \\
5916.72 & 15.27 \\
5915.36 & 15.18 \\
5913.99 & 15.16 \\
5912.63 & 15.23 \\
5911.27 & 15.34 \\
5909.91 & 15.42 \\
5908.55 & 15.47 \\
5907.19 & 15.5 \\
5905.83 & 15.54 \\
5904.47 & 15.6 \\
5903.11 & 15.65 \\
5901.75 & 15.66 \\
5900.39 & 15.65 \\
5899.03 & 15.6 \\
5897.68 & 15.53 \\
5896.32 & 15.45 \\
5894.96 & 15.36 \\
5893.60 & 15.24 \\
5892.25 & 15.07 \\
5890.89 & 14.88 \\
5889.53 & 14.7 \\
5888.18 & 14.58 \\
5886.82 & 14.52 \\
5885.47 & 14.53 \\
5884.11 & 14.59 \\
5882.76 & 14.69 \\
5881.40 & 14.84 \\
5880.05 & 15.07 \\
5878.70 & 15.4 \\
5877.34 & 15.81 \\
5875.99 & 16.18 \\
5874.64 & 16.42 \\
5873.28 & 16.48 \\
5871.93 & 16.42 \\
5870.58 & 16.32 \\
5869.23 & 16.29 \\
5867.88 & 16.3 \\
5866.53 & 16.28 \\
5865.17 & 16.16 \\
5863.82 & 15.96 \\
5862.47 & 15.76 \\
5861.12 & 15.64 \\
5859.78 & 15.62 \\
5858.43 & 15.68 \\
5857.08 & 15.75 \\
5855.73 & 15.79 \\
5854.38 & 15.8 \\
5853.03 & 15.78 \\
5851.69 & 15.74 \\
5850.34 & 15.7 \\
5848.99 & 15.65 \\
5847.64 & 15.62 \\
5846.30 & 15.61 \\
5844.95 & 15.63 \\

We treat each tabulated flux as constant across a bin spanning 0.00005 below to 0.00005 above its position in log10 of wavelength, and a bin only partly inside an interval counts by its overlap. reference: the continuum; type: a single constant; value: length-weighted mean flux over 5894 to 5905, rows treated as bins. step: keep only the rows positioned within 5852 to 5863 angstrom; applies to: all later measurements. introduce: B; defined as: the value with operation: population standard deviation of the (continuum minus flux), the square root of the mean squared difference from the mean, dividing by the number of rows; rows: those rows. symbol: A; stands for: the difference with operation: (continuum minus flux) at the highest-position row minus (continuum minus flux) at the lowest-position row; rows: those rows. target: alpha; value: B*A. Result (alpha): 0.001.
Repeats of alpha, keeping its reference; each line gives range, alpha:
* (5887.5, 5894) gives -0.158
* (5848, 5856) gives -0.008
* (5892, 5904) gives -0.114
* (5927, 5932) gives -0.092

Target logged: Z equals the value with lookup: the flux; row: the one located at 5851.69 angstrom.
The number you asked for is 15.74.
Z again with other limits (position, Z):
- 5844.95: 15.63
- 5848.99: 15.65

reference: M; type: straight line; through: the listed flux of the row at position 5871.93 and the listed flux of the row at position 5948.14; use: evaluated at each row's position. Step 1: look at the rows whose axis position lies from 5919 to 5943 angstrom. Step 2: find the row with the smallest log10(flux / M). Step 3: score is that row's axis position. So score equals 5927.63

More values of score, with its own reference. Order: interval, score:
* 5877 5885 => 5884.11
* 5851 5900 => 5885.47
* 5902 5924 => 5923.53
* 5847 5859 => 5847.64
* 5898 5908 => 5899.03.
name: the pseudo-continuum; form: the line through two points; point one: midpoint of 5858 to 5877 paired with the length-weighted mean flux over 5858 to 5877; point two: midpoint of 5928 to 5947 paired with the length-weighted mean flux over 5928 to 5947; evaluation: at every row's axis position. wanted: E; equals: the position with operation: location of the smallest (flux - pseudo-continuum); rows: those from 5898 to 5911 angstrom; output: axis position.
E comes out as 5909.91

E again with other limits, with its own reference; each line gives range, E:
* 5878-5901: 5885.47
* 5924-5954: 5927.63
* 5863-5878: 5863.82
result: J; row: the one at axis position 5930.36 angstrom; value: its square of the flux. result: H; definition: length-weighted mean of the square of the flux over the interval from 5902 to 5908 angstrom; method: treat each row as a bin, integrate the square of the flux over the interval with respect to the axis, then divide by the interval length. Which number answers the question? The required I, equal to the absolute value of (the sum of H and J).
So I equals 450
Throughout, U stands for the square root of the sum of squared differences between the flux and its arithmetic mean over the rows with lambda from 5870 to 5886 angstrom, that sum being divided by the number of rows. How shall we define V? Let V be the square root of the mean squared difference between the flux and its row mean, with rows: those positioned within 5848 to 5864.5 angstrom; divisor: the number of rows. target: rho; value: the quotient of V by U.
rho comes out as 0.1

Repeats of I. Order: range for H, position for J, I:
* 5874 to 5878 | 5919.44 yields 496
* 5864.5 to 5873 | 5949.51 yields 491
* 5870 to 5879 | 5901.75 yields 507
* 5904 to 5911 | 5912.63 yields 472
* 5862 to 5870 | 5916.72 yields 493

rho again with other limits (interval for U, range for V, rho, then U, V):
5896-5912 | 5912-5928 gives 4.5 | 0.10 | 0.44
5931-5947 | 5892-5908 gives 0.9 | 0.20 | 0.17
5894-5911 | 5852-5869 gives 2.4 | 0.09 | 0.23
